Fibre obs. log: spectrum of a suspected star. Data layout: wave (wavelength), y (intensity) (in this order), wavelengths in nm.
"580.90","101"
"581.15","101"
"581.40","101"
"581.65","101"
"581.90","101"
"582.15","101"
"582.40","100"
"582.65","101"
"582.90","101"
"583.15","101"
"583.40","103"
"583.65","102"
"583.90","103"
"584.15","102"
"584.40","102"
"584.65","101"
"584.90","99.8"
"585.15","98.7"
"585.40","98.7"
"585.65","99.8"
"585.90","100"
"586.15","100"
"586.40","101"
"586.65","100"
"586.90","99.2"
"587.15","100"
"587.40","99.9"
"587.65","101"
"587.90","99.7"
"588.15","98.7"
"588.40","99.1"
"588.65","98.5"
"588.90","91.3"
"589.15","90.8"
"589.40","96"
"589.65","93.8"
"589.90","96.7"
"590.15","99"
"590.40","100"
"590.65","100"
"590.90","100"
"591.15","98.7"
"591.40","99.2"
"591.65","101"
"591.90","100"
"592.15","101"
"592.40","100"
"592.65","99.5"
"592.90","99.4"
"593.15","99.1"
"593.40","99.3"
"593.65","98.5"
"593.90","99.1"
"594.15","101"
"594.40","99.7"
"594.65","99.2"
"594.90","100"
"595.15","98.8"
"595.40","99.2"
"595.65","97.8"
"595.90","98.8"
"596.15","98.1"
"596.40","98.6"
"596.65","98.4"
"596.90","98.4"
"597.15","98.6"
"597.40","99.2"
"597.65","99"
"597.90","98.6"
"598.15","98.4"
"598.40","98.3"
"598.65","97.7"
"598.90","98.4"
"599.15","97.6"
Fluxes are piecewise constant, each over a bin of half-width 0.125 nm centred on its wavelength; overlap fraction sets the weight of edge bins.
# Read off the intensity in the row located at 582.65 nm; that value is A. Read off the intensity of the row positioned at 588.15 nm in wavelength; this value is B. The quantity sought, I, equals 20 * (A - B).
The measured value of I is 46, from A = 101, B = 98.7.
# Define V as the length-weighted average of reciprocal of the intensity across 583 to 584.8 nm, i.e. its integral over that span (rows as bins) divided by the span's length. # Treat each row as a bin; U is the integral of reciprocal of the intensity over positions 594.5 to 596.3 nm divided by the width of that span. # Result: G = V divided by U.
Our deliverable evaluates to 0.97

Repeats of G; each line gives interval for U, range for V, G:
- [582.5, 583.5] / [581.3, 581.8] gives 1.00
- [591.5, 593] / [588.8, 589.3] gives 1.10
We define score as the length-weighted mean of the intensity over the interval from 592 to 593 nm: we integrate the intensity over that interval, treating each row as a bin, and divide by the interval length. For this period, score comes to 100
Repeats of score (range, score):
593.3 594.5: 100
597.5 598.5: 99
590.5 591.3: 100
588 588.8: 99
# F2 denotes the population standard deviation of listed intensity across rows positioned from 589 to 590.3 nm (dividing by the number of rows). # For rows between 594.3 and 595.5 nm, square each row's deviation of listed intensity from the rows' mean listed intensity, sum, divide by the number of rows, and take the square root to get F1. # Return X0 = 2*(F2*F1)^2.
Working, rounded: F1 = 0.42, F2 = 2.78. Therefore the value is 2.7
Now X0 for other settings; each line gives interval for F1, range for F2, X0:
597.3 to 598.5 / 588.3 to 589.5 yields 2.9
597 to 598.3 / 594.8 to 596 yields 0.1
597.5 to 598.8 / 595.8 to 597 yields 0.0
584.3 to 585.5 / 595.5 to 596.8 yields 0.4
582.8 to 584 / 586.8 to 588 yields 0.6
